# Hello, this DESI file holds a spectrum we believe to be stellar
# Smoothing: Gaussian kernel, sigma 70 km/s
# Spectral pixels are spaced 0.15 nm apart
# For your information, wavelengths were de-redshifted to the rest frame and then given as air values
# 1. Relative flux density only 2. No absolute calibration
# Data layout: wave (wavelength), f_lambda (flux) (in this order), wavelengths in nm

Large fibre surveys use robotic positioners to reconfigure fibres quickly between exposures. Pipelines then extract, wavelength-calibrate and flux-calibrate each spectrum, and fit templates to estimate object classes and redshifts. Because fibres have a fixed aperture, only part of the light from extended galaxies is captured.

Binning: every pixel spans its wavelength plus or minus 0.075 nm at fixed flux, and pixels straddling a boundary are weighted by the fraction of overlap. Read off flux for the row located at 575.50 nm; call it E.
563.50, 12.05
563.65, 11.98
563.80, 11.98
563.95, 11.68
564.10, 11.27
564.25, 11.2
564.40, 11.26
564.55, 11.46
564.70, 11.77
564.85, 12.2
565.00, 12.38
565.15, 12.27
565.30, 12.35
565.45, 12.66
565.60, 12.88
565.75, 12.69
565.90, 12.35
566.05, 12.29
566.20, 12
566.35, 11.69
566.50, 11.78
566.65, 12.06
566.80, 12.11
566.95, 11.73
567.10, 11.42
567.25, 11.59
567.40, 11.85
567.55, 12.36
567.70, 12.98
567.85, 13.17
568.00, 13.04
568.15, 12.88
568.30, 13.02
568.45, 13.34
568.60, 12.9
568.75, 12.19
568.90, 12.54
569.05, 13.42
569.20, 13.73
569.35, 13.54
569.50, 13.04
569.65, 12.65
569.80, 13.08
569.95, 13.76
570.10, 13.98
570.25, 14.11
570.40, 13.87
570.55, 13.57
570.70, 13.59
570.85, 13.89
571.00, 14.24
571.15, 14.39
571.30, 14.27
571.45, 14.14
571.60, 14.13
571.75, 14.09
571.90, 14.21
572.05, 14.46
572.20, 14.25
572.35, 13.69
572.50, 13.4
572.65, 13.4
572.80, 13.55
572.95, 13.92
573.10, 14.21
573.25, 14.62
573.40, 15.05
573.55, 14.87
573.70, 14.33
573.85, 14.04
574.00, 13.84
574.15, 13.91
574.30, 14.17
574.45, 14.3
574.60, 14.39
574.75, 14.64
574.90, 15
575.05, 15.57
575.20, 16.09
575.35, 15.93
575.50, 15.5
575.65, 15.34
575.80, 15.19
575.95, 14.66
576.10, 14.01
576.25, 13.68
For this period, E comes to 15.5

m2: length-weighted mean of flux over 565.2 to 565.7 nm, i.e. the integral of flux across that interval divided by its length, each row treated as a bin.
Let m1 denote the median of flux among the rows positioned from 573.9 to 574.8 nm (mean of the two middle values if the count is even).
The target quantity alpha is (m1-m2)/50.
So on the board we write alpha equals 0.032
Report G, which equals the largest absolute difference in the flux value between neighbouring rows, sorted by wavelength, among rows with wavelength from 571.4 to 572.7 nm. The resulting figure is 0.56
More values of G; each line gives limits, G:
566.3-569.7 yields 0.88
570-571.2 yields 0.35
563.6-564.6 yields 0.41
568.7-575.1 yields 0.88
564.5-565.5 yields 0.43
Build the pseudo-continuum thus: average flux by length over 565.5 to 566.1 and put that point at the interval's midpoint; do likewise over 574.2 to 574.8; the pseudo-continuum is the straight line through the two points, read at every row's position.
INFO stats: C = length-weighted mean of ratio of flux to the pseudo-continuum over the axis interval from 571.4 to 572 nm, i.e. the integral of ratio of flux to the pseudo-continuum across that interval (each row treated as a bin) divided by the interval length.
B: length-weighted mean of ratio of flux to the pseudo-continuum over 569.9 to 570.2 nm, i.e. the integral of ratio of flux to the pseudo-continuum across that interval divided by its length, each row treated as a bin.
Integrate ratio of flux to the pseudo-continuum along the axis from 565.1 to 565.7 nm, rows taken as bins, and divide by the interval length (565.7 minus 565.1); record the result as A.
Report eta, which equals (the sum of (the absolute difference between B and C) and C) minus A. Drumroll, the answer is 0.03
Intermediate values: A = 1.01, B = 1.03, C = 1.03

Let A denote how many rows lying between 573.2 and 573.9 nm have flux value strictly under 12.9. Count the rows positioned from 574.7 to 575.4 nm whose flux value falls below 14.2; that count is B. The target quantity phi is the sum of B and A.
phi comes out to 0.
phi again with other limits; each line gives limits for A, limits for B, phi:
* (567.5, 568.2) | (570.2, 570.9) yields 7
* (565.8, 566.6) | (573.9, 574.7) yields 8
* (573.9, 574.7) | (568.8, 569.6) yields 5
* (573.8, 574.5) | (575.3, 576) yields 0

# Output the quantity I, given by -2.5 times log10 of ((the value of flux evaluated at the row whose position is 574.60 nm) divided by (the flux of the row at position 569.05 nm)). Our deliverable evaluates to -0.076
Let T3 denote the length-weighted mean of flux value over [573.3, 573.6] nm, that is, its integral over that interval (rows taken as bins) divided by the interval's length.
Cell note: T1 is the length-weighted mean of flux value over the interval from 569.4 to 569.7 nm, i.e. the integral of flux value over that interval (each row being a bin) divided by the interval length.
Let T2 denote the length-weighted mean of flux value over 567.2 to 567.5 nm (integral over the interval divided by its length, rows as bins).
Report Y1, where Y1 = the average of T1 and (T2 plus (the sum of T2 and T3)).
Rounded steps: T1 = 12.9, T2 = 11.8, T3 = 14.9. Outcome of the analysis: 25.7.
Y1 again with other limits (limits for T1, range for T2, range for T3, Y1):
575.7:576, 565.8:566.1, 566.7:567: 25.8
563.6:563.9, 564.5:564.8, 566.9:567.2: 23.4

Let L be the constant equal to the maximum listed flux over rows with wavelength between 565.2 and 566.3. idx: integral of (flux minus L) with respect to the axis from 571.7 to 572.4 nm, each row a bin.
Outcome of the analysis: 0.9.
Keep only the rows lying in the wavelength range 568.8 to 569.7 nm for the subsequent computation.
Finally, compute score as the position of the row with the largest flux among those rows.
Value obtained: 569.20 nm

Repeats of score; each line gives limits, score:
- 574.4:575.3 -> 575.20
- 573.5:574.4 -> 573.55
